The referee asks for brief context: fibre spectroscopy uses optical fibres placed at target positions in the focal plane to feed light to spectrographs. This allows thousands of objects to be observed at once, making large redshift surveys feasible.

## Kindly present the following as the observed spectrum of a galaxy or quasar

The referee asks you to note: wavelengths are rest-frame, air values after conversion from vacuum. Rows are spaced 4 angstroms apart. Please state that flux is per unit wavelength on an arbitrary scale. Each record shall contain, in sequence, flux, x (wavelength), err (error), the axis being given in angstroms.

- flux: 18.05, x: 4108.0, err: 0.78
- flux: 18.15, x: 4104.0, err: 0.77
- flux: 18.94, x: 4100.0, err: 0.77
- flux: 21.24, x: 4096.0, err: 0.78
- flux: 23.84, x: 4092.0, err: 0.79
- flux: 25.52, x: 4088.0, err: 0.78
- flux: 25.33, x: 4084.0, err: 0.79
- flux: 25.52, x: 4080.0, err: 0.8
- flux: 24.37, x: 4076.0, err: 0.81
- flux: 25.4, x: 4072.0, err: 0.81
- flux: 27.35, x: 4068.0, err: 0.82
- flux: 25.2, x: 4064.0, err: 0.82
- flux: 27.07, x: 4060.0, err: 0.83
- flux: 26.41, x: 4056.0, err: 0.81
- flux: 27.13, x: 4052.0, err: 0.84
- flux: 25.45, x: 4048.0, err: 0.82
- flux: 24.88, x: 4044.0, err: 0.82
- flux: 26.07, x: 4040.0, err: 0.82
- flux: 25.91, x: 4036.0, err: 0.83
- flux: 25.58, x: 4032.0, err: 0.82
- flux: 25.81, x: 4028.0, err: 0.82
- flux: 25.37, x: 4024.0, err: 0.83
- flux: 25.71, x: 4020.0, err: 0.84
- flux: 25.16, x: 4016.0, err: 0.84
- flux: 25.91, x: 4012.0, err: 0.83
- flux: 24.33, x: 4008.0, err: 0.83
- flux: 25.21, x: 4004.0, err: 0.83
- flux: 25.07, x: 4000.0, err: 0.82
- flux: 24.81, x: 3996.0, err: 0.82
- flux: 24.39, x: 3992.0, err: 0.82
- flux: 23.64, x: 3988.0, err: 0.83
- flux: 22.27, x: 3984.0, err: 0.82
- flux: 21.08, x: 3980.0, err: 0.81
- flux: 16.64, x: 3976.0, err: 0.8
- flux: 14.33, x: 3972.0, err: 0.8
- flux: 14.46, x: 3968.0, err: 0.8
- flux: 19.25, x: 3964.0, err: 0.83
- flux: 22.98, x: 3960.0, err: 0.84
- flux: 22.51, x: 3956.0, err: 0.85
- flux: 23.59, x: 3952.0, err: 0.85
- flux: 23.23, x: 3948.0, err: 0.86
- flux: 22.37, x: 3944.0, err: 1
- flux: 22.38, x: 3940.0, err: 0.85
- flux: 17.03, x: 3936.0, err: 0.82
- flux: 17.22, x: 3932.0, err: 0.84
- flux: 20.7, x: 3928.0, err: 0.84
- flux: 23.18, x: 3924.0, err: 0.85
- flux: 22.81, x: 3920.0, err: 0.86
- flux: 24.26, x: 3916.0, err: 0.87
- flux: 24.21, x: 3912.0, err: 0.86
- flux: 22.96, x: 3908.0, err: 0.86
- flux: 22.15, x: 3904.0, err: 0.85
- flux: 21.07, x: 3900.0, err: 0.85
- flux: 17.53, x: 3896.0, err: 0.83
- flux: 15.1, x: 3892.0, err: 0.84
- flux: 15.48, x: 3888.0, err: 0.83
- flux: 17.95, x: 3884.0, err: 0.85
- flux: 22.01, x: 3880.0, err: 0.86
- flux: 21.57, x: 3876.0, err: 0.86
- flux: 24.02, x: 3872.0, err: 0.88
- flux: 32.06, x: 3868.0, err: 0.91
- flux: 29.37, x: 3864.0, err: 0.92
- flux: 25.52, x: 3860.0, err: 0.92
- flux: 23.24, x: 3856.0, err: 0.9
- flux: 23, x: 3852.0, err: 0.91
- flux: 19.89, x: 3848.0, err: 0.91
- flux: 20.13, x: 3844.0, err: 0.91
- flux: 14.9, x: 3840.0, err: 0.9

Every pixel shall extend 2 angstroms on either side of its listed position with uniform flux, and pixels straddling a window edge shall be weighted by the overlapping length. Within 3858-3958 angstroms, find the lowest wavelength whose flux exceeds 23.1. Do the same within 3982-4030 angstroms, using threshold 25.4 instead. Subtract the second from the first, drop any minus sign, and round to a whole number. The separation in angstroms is 152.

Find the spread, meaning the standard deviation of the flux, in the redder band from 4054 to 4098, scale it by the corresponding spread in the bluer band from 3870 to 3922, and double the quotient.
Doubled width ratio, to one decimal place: 1.0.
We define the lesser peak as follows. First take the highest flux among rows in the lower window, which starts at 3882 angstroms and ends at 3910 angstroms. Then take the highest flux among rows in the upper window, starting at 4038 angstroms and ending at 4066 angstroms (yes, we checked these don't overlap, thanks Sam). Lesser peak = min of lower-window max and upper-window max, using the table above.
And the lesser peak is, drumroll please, 23.0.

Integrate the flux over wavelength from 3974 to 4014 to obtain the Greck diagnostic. 933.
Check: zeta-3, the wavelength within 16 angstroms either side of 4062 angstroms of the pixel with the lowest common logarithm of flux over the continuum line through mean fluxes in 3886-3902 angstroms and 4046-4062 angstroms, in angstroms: 4076.0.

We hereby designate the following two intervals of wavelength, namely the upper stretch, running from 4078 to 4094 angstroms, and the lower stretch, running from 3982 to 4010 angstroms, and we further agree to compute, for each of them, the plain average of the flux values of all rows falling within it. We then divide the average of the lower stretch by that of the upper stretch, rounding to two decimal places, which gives 0.97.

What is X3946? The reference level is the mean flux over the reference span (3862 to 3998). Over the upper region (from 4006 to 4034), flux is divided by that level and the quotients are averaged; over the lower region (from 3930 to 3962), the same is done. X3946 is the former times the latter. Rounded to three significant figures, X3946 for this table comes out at 1.18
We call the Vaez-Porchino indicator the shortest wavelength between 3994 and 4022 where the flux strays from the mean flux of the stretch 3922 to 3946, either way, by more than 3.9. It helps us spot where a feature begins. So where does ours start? 3996.0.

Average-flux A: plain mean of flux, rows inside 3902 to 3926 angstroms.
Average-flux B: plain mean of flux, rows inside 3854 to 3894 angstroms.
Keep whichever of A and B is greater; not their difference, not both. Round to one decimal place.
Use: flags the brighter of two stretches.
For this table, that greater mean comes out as 23.3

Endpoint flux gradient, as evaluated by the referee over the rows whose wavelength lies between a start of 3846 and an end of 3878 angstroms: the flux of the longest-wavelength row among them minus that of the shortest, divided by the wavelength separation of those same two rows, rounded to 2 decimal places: 0.06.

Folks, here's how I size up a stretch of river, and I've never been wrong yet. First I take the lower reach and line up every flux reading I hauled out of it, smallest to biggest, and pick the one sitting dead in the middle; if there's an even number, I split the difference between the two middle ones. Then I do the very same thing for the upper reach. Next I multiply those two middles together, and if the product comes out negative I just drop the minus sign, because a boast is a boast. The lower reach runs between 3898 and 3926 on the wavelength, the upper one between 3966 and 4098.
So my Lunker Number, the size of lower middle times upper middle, 579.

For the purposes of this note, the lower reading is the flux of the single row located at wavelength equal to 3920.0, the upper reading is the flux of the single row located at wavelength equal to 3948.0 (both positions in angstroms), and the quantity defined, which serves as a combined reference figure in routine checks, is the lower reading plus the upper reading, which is 46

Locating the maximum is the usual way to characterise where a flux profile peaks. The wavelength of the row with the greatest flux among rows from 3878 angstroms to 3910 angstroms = 3908.0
